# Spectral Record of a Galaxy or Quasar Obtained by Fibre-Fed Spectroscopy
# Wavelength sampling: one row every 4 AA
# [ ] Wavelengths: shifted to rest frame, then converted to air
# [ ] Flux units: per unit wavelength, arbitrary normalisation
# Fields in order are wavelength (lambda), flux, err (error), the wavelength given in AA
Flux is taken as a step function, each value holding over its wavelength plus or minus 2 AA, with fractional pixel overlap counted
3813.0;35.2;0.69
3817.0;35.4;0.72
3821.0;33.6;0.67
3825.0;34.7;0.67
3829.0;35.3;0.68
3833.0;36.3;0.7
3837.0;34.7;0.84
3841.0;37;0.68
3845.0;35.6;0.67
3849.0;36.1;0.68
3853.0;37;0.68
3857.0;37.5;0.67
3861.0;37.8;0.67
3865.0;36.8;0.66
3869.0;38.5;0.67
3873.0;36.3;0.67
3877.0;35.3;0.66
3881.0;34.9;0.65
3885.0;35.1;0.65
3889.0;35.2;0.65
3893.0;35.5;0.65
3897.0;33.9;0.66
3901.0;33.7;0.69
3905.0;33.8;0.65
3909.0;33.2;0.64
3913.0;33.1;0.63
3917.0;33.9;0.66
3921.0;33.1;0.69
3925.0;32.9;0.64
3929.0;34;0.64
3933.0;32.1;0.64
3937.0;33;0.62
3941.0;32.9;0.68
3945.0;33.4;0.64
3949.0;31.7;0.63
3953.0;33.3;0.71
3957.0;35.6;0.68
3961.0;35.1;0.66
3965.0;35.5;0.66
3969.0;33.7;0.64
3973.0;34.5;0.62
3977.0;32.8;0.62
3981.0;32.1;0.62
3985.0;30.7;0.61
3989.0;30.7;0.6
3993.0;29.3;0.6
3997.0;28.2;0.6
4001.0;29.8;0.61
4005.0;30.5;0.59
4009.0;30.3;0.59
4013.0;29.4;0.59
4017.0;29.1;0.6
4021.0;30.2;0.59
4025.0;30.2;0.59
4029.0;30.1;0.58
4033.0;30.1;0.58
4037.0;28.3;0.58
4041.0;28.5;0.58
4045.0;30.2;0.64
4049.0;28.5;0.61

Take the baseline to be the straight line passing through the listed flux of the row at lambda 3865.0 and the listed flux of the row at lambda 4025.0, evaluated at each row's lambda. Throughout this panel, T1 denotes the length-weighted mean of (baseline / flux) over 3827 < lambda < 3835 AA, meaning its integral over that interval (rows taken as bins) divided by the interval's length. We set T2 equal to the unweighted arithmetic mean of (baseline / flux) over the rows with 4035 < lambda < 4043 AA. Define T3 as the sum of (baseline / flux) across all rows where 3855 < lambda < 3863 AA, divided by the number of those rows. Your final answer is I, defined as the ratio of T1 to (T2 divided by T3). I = 1.01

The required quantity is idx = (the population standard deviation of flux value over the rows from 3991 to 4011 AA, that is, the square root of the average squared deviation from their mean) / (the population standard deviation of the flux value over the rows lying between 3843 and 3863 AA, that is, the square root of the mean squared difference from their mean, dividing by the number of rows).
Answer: 1.0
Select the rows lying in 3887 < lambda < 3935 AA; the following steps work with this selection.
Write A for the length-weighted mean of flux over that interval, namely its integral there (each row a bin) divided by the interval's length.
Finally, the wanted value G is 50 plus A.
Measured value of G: 83.7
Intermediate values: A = 33.7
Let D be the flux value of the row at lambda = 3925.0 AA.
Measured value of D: 32.9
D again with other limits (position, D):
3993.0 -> 29.3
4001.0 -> 29.8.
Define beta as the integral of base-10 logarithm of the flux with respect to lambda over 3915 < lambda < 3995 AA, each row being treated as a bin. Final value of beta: 121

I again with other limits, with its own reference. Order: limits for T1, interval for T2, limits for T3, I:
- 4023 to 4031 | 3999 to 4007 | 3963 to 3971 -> 0.91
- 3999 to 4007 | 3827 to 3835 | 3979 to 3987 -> 0.98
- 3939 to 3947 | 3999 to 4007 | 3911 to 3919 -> 1.02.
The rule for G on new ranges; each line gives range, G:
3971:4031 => 80.5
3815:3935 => 85.1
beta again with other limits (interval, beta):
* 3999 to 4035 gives 53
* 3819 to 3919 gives 155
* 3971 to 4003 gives 48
